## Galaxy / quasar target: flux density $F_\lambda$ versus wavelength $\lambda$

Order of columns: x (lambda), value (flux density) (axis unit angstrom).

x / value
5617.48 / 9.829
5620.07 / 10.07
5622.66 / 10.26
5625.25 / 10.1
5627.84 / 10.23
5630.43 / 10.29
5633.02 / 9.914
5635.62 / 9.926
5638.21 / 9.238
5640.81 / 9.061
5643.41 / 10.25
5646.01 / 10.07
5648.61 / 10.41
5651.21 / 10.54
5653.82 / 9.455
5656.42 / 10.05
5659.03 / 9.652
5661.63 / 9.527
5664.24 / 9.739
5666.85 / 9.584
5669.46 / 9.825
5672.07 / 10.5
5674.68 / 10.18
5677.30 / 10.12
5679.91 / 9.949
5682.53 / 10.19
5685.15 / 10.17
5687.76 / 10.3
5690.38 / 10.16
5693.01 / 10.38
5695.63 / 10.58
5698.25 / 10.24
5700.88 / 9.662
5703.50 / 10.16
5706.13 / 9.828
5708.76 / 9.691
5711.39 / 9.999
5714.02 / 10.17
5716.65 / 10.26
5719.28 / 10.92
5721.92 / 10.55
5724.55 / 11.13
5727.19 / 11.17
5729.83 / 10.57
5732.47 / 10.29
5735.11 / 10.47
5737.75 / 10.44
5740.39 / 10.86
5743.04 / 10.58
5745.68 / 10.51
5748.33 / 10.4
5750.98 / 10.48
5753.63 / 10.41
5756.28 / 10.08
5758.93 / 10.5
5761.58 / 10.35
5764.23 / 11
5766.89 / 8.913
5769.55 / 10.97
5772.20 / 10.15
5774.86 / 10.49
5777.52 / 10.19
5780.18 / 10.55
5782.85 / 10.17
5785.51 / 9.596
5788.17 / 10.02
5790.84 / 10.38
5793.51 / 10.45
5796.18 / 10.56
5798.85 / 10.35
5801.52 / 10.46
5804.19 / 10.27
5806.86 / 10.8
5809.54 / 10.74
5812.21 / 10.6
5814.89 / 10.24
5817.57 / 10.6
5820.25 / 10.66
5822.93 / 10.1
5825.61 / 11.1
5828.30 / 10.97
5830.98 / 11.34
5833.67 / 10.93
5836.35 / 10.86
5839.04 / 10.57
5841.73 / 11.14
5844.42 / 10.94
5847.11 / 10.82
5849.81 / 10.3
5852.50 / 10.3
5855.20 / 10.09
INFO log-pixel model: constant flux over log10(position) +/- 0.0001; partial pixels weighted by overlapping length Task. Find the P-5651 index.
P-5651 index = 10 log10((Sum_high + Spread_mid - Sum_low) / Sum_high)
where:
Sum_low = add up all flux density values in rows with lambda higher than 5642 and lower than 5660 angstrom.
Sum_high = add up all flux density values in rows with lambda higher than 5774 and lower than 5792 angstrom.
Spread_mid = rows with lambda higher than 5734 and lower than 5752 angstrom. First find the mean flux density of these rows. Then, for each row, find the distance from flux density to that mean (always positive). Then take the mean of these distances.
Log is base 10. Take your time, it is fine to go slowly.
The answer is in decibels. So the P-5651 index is -18.2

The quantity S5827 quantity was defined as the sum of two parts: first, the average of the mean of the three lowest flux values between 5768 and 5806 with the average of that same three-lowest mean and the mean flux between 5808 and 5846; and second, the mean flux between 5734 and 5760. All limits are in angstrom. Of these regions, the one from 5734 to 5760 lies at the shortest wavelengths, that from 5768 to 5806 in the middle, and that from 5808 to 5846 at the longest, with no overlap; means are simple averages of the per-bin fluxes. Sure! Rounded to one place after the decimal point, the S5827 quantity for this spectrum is 20.6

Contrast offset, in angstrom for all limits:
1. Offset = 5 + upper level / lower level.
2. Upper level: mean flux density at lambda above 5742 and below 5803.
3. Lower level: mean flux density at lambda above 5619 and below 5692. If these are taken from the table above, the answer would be 6.03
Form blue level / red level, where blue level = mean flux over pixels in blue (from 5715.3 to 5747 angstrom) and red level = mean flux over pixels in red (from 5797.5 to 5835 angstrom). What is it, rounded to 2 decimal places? 1.00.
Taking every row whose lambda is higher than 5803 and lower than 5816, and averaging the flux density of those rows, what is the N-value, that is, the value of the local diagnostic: 10.5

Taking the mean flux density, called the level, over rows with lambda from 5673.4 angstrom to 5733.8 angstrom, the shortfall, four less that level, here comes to -6.3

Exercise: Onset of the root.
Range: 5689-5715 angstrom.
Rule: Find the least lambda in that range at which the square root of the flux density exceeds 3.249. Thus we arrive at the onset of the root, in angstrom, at 5695.63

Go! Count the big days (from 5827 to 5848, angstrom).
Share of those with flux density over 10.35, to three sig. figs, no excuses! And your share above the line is 1.00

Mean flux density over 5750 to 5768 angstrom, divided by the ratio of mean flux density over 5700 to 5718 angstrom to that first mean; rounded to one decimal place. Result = 10.5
